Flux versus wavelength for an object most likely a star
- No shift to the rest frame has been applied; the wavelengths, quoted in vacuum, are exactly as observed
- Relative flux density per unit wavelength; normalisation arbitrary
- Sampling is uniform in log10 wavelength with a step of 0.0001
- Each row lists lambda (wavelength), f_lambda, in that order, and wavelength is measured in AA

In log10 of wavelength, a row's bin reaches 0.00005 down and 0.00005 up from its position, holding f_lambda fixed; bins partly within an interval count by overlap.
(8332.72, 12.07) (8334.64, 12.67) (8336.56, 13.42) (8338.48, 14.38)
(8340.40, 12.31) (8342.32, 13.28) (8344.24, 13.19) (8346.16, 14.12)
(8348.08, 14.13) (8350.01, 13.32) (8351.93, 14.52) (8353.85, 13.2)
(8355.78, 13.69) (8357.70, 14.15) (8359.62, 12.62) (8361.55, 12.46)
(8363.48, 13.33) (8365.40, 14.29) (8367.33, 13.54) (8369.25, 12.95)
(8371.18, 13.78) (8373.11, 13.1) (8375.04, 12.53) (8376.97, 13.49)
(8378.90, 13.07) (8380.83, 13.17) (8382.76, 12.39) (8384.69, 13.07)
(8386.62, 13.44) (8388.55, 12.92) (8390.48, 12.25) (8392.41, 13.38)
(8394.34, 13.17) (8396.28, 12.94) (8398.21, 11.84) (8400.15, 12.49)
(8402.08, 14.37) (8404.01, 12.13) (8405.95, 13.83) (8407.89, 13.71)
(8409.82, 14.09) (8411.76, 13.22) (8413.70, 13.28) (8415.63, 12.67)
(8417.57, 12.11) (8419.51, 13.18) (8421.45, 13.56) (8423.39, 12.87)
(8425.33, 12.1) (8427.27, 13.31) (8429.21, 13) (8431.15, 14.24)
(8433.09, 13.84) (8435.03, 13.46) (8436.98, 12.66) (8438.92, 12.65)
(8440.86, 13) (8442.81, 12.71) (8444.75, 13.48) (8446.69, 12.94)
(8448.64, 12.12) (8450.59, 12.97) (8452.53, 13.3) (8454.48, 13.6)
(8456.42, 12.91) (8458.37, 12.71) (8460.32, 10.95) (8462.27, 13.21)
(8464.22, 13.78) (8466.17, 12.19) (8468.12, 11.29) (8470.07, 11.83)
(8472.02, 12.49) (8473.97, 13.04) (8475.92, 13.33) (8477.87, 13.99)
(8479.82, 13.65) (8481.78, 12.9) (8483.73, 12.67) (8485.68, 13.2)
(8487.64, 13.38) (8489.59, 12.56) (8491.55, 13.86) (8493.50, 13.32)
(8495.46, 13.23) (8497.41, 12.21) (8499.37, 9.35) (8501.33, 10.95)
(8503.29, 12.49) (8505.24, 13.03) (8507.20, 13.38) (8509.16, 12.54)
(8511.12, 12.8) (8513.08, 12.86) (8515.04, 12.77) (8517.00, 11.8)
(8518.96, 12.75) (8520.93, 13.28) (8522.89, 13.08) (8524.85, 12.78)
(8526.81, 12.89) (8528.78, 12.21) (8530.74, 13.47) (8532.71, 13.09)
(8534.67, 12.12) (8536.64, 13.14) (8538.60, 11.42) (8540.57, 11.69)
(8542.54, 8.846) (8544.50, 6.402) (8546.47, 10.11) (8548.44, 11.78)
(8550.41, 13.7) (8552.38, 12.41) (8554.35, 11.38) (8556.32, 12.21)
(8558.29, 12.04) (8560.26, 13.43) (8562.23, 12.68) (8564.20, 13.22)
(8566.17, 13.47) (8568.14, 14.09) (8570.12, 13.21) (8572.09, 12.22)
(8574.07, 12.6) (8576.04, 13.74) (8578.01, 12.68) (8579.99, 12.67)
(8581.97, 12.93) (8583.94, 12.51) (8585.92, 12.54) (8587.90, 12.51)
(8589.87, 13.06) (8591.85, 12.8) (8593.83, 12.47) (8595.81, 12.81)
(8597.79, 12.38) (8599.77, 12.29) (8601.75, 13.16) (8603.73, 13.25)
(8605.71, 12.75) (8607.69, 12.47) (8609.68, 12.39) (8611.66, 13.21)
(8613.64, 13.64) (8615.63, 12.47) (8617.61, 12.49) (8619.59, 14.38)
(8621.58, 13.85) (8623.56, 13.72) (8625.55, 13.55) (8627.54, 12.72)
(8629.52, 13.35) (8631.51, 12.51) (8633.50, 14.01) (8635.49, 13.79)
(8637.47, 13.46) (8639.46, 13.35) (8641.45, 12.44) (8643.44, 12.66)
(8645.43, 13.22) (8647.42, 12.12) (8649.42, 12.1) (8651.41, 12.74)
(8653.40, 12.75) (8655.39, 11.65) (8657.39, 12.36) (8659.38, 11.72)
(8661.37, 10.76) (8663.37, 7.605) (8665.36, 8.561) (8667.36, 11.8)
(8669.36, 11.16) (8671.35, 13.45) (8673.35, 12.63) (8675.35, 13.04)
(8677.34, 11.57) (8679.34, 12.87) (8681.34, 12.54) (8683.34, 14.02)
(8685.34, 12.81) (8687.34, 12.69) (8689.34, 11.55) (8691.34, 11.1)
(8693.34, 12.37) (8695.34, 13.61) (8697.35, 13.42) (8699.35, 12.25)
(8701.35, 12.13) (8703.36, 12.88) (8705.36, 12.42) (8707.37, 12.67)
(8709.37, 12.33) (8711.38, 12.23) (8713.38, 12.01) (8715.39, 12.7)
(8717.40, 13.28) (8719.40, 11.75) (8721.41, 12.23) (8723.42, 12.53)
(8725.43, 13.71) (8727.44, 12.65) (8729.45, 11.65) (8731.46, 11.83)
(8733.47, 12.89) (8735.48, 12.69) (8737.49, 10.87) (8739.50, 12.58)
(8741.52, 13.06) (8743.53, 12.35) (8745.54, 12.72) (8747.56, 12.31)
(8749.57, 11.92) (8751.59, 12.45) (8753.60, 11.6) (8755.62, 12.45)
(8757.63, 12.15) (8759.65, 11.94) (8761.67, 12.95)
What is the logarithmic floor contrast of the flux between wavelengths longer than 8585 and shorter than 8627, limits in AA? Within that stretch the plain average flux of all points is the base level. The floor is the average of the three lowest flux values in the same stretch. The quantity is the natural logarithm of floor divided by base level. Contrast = -0.048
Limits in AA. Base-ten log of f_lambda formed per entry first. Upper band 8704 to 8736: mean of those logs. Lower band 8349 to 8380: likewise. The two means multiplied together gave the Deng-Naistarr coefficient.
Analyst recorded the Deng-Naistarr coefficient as 1.23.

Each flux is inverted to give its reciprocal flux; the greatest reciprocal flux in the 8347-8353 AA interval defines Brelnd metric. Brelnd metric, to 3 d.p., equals 0.075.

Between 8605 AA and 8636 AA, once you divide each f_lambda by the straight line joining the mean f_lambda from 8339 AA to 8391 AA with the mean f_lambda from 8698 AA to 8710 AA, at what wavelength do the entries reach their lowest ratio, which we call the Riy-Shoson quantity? 8609.68 AA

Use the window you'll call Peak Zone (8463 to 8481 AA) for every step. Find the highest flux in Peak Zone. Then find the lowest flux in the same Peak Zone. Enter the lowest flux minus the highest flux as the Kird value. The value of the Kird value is -2.7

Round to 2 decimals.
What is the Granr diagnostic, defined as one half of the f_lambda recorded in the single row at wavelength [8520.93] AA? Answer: 6.64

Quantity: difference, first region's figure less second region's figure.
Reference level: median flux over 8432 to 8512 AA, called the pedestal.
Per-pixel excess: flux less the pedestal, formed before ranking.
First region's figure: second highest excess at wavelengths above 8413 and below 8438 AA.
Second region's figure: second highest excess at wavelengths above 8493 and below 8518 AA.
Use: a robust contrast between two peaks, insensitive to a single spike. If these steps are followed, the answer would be 0.5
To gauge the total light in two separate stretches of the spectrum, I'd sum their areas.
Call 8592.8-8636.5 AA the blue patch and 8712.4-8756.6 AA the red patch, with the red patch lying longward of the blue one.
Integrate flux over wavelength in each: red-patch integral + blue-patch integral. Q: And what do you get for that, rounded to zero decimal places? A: 1118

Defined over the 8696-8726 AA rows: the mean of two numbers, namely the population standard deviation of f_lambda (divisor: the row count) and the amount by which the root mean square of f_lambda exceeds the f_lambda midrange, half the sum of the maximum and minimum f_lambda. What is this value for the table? 0.19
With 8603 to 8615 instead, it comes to 0.20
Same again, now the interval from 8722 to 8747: 0.45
